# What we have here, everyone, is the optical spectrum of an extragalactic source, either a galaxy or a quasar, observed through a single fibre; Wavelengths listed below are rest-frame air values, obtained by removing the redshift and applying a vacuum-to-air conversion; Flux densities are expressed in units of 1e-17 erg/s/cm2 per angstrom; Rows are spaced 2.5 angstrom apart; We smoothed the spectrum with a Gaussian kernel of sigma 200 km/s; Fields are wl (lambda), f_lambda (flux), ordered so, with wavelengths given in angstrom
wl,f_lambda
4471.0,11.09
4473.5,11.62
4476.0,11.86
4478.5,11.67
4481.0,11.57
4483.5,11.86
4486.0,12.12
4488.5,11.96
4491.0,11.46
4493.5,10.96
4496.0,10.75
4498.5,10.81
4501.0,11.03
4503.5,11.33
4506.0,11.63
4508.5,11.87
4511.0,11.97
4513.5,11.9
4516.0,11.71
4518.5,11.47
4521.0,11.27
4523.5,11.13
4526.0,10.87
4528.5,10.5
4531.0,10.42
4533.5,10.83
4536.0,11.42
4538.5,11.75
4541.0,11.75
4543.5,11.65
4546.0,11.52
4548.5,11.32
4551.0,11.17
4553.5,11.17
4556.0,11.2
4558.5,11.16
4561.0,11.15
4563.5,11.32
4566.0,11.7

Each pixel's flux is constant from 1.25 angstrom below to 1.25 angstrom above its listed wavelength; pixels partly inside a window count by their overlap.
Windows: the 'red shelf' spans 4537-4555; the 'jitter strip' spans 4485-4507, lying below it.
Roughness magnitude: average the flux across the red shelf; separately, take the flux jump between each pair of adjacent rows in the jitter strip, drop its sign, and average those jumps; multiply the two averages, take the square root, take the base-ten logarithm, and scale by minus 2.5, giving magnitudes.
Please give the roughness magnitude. -0.64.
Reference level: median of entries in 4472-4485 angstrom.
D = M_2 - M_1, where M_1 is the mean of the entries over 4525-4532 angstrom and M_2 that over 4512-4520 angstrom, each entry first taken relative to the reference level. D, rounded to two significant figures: 1.1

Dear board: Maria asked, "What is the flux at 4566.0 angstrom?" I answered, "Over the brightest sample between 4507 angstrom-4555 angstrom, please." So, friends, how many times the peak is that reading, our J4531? 0.98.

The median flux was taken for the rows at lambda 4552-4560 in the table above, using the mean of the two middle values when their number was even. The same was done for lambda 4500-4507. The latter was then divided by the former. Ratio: 1.01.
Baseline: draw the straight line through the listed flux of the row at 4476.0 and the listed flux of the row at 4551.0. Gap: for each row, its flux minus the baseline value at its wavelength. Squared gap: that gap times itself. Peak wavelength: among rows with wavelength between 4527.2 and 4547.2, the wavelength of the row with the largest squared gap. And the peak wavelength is 4531.0 angstrom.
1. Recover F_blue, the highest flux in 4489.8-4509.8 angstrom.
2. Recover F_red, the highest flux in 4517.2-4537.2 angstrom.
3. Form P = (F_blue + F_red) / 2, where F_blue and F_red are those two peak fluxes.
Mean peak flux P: 11.7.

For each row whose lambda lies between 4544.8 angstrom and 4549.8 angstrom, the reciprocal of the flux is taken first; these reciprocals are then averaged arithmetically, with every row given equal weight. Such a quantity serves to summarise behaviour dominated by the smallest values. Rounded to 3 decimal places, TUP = 0.088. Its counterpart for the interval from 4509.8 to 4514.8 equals 0.084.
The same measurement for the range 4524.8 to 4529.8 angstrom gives 0.094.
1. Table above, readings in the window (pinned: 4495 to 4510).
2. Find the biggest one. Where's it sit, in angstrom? 4508.5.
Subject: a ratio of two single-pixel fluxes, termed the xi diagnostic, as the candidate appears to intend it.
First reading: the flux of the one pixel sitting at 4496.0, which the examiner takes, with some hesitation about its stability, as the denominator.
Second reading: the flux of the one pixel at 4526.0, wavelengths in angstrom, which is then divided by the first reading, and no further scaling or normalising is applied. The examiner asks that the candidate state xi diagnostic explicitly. 1.01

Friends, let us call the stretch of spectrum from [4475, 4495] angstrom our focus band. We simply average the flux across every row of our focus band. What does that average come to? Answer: 11.7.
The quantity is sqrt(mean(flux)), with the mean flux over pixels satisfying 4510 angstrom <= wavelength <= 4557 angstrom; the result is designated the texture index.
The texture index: 3.36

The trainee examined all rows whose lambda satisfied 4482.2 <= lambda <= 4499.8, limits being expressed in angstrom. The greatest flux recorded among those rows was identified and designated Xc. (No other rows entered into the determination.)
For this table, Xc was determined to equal 12.12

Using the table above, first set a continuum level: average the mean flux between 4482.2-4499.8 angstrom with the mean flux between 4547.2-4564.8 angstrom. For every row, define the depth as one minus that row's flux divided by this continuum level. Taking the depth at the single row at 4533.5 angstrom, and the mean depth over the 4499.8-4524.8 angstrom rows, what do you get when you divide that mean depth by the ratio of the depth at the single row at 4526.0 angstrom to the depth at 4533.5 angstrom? -0.021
